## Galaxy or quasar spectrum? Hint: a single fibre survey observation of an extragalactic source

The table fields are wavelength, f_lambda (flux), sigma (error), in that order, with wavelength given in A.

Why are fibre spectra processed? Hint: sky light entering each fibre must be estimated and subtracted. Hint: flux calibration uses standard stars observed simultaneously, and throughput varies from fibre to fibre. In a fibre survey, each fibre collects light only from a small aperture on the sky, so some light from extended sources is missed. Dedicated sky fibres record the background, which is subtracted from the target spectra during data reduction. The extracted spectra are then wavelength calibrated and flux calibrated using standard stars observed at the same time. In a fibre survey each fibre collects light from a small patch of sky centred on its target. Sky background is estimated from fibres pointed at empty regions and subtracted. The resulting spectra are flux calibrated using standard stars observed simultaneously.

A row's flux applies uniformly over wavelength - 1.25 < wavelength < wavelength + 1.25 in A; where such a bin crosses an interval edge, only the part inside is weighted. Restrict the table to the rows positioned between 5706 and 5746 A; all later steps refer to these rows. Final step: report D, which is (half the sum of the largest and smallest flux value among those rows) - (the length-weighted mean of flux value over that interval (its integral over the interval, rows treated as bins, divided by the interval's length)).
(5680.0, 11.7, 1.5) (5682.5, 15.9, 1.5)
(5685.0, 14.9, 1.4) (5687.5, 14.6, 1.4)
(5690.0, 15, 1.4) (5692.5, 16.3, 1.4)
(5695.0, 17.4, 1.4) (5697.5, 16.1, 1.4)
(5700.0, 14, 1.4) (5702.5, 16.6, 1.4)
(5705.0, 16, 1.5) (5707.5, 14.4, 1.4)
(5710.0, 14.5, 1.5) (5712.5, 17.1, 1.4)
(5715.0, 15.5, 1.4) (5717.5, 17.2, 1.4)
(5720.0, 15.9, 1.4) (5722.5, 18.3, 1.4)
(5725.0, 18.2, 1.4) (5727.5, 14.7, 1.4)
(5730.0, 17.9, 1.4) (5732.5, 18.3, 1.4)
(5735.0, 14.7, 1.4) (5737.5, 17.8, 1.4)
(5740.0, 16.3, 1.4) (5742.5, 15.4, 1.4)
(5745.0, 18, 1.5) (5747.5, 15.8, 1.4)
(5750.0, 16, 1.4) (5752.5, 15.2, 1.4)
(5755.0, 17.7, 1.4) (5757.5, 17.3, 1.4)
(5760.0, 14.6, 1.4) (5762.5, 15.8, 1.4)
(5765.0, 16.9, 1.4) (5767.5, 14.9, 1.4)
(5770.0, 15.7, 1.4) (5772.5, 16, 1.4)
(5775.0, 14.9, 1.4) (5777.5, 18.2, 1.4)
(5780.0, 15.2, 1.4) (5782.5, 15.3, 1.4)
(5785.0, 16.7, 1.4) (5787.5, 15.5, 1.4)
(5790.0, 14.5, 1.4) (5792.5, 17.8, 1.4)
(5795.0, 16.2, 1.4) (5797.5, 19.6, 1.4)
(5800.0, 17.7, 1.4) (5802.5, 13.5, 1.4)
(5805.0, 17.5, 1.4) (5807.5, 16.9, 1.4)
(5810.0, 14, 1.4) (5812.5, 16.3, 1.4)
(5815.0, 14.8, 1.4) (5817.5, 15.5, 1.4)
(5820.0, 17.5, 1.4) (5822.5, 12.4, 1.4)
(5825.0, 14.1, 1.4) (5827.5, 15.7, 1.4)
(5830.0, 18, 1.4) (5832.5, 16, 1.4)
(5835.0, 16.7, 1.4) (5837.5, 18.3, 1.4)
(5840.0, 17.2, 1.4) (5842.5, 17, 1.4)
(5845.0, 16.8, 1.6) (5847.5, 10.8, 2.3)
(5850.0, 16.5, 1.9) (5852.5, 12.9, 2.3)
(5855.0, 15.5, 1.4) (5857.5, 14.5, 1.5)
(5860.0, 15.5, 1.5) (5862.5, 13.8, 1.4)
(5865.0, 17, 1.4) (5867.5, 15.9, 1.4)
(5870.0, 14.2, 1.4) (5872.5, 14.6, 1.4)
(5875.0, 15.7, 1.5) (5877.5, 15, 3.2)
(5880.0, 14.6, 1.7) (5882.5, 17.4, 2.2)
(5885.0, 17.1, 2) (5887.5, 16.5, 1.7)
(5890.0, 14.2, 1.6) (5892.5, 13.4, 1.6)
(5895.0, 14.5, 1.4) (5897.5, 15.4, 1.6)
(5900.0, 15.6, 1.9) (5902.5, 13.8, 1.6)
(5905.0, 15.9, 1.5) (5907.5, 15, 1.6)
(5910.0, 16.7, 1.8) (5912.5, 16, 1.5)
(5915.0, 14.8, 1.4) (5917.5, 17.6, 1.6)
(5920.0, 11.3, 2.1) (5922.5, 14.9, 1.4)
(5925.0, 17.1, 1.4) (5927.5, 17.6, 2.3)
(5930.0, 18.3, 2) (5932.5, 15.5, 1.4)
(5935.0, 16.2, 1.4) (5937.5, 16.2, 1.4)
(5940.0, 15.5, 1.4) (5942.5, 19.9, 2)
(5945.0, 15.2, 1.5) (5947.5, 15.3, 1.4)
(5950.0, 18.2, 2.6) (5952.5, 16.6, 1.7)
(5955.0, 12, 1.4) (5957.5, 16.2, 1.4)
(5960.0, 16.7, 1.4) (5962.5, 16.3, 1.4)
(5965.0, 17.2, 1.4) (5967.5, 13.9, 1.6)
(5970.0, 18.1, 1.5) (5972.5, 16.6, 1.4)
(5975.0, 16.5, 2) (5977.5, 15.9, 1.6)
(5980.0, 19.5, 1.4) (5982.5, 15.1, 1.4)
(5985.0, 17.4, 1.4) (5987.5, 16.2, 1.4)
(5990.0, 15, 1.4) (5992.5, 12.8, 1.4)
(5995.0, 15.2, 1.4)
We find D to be -0.15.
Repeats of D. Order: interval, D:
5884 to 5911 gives 0.00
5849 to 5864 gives -0.09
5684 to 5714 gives 0.12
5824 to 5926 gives -0.90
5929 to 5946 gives 0.87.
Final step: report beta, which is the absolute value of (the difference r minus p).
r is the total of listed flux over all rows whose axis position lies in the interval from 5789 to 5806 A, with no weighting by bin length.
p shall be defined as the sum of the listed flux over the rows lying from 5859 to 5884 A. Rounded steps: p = 154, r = 117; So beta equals 37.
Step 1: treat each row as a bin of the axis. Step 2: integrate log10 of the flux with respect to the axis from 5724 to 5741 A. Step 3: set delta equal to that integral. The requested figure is 20.8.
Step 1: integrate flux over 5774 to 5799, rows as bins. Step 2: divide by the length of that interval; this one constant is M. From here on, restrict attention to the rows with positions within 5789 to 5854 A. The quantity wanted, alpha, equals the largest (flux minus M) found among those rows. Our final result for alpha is 3.2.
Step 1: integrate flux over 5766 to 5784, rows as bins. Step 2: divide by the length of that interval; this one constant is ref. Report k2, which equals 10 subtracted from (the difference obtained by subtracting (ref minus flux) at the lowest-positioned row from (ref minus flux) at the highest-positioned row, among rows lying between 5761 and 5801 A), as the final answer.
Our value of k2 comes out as -12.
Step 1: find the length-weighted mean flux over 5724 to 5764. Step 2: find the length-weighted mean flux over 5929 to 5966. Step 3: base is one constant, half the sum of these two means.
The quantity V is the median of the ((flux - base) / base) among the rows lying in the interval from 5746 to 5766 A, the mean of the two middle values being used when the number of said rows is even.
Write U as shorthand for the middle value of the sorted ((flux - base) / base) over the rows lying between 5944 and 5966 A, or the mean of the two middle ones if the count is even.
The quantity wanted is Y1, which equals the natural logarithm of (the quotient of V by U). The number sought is 1.6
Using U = -0.006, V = -0.031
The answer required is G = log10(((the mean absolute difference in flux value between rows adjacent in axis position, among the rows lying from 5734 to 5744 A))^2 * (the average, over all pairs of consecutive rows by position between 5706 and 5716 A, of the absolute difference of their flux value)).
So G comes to 0.7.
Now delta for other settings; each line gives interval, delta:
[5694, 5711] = 20.2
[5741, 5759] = 21.9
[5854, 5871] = 20.1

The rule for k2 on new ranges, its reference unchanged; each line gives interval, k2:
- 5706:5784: -11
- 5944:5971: -13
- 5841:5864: -7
